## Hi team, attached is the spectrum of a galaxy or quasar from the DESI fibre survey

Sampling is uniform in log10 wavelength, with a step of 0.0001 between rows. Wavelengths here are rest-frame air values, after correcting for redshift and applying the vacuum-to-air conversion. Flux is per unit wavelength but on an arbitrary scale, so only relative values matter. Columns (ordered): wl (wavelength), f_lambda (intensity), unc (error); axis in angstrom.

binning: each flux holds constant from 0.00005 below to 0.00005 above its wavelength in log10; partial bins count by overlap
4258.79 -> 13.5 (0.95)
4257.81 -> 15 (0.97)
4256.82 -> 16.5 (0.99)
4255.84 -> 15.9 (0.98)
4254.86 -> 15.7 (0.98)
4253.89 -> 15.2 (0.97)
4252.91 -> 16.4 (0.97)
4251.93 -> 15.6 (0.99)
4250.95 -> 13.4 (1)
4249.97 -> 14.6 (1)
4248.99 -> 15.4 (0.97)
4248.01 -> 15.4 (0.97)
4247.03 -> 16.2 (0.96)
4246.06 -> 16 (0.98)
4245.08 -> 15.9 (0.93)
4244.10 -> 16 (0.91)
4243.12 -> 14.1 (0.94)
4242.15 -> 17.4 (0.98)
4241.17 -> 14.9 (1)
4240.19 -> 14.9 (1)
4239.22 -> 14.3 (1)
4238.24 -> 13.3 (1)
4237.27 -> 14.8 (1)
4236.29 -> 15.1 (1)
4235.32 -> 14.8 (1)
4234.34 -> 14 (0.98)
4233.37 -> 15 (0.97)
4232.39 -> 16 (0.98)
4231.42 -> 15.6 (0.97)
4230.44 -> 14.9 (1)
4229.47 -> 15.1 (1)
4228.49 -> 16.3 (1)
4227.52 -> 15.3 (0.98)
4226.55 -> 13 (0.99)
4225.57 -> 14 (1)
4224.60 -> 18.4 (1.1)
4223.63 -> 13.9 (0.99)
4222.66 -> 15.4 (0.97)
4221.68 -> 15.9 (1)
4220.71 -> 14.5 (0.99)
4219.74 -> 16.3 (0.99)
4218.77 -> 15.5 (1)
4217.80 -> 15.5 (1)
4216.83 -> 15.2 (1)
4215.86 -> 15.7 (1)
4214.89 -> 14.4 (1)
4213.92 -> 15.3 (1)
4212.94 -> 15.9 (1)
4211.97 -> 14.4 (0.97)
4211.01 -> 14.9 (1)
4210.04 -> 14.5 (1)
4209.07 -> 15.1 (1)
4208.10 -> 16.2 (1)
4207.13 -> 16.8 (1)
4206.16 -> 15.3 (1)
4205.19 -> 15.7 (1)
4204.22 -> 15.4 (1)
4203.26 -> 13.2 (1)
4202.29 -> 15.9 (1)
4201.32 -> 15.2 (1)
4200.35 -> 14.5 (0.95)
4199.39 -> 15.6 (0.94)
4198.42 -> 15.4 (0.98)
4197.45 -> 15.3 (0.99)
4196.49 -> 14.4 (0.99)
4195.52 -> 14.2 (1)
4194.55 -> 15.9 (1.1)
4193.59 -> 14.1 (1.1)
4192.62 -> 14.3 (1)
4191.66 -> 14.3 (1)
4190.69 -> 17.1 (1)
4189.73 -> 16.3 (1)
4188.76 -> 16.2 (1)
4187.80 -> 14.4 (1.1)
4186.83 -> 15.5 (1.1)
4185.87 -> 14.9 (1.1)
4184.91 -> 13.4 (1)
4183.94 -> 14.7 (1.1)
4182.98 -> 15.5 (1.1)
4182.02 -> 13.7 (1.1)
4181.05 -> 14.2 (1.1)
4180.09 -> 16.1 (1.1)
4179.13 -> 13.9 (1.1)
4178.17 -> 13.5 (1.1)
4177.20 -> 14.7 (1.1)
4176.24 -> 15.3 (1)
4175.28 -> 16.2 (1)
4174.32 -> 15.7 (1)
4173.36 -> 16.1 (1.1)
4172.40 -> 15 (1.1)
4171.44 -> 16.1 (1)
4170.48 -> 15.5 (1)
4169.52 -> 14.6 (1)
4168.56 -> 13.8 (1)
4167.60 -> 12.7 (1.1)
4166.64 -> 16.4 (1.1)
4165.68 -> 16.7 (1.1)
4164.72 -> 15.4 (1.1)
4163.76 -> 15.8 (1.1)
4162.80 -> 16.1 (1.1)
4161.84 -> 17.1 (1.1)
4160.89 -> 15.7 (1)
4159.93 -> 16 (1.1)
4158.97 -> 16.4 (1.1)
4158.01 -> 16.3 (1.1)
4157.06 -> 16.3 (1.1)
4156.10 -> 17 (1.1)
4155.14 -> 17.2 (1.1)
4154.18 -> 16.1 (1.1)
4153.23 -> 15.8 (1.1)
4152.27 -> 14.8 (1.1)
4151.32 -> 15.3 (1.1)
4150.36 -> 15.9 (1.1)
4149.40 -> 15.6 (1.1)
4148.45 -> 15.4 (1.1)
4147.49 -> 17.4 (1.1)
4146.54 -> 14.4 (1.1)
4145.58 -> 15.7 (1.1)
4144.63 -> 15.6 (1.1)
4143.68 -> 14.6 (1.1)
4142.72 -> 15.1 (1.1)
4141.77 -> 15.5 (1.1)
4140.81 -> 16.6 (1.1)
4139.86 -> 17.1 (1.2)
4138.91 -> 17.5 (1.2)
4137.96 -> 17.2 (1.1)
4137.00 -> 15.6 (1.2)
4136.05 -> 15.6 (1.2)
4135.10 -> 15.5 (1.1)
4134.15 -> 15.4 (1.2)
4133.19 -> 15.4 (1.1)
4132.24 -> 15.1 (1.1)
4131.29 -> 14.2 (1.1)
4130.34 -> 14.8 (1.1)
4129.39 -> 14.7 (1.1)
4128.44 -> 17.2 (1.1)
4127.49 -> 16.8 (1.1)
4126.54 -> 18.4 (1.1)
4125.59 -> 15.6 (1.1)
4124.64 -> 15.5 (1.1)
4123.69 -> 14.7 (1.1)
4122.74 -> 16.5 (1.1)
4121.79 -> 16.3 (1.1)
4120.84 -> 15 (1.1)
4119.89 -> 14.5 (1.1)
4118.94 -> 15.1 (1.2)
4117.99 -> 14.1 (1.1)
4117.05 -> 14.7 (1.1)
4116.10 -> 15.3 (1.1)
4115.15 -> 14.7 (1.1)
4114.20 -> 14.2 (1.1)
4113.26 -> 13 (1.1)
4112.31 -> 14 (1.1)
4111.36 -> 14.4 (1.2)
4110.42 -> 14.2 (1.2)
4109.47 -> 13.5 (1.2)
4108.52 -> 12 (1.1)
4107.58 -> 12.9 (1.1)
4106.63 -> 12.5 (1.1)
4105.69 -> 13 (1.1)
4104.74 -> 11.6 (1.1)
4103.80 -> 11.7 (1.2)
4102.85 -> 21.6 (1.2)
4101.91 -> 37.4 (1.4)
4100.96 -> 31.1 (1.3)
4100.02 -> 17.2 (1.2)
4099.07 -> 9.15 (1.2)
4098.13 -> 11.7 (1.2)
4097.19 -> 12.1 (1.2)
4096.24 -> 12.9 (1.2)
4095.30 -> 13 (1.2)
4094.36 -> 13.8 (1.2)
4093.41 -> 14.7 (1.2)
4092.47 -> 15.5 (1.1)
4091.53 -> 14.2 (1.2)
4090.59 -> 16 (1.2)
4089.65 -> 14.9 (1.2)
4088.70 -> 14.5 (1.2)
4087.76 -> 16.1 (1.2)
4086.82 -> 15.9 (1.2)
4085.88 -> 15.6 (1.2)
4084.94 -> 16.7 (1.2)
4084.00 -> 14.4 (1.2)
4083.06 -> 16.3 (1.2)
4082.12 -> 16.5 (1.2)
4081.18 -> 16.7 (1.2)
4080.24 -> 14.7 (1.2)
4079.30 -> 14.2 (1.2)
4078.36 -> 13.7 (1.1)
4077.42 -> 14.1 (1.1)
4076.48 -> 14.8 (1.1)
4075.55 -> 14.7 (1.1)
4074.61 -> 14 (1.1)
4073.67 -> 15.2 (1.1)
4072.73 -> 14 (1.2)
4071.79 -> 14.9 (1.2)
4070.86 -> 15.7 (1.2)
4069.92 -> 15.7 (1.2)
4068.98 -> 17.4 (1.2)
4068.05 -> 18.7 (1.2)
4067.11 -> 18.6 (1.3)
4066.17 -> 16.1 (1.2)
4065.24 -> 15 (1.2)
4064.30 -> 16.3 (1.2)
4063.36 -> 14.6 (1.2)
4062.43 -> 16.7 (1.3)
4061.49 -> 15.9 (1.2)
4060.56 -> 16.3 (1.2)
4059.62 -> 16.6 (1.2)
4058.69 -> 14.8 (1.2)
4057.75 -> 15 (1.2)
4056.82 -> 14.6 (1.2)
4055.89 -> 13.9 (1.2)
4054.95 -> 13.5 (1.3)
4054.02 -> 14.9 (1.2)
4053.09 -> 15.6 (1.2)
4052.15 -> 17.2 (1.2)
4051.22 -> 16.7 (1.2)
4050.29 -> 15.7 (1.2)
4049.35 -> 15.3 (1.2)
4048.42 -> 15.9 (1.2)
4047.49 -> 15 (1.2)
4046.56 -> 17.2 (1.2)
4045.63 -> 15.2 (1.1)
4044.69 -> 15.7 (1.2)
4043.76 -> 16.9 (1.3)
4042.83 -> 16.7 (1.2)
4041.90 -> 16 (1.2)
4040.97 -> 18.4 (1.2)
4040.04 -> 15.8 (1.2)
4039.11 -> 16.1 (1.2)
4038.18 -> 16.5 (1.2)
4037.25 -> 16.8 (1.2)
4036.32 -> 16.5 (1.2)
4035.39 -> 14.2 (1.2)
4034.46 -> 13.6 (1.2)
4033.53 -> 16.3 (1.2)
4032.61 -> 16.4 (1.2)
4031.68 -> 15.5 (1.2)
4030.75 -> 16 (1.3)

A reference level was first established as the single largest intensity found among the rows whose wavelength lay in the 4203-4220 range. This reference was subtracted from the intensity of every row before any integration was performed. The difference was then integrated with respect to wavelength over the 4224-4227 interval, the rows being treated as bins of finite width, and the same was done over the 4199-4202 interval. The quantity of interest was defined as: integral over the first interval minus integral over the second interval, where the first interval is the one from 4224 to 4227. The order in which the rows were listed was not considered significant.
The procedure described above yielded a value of 0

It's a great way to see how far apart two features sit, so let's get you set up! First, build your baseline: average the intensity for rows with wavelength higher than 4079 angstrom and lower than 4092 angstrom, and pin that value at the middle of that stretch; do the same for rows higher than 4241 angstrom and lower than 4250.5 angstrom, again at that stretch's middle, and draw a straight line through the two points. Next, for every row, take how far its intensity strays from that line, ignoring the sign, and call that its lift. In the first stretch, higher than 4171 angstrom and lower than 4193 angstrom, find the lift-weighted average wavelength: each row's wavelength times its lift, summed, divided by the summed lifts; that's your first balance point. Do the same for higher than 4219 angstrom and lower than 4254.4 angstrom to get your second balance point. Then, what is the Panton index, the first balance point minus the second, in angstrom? -52.2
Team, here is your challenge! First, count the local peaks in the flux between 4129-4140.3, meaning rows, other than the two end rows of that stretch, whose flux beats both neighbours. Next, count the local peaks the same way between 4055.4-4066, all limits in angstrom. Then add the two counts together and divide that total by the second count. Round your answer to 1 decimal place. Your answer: 1.5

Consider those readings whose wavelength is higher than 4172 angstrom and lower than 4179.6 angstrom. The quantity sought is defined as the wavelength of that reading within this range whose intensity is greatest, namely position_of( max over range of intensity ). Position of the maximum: 4175.28 angstrom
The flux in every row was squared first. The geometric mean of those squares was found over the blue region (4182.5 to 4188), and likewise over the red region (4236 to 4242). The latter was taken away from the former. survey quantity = 5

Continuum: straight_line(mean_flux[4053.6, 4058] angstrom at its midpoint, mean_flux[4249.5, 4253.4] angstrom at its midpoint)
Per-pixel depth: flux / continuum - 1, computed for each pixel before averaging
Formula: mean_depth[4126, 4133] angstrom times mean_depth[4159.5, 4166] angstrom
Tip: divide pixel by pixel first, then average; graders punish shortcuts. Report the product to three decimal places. 0.008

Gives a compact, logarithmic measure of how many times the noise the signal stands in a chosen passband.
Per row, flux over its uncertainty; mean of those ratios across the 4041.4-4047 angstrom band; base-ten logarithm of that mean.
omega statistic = 1.13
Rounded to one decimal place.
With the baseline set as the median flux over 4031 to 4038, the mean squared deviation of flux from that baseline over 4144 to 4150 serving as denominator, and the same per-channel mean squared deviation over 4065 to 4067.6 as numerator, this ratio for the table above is 2.0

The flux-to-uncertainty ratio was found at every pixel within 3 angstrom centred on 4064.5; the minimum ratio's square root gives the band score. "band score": 3.49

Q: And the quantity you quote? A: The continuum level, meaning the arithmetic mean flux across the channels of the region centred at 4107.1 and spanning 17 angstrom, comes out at 16.0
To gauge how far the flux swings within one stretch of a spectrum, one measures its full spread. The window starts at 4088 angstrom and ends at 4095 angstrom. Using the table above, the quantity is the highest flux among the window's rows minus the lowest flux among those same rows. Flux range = 2.2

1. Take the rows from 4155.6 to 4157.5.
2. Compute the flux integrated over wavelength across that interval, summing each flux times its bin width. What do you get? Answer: 32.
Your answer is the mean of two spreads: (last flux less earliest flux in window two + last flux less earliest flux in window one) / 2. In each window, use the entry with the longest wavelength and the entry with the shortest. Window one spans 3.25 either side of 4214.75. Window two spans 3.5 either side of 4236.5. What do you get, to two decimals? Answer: 0.20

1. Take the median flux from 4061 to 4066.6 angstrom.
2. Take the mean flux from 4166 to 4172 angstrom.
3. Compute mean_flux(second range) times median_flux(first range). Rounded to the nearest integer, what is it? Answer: 238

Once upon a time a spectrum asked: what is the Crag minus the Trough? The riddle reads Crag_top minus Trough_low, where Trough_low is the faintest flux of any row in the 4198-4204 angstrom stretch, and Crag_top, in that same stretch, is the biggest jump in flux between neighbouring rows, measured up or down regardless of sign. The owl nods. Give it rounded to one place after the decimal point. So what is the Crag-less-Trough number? -10.5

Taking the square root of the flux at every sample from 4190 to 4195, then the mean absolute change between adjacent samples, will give 0.15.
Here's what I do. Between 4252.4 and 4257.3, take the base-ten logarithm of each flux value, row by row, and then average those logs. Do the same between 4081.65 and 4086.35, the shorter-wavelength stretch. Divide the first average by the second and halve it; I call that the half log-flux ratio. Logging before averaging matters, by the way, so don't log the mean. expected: 0.501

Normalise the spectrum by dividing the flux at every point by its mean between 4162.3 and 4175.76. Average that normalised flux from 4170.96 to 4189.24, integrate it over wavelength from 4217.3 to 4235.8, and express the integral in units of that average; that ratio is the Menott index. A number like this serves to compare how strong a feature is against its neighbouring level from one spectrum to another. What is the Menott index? 18.8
